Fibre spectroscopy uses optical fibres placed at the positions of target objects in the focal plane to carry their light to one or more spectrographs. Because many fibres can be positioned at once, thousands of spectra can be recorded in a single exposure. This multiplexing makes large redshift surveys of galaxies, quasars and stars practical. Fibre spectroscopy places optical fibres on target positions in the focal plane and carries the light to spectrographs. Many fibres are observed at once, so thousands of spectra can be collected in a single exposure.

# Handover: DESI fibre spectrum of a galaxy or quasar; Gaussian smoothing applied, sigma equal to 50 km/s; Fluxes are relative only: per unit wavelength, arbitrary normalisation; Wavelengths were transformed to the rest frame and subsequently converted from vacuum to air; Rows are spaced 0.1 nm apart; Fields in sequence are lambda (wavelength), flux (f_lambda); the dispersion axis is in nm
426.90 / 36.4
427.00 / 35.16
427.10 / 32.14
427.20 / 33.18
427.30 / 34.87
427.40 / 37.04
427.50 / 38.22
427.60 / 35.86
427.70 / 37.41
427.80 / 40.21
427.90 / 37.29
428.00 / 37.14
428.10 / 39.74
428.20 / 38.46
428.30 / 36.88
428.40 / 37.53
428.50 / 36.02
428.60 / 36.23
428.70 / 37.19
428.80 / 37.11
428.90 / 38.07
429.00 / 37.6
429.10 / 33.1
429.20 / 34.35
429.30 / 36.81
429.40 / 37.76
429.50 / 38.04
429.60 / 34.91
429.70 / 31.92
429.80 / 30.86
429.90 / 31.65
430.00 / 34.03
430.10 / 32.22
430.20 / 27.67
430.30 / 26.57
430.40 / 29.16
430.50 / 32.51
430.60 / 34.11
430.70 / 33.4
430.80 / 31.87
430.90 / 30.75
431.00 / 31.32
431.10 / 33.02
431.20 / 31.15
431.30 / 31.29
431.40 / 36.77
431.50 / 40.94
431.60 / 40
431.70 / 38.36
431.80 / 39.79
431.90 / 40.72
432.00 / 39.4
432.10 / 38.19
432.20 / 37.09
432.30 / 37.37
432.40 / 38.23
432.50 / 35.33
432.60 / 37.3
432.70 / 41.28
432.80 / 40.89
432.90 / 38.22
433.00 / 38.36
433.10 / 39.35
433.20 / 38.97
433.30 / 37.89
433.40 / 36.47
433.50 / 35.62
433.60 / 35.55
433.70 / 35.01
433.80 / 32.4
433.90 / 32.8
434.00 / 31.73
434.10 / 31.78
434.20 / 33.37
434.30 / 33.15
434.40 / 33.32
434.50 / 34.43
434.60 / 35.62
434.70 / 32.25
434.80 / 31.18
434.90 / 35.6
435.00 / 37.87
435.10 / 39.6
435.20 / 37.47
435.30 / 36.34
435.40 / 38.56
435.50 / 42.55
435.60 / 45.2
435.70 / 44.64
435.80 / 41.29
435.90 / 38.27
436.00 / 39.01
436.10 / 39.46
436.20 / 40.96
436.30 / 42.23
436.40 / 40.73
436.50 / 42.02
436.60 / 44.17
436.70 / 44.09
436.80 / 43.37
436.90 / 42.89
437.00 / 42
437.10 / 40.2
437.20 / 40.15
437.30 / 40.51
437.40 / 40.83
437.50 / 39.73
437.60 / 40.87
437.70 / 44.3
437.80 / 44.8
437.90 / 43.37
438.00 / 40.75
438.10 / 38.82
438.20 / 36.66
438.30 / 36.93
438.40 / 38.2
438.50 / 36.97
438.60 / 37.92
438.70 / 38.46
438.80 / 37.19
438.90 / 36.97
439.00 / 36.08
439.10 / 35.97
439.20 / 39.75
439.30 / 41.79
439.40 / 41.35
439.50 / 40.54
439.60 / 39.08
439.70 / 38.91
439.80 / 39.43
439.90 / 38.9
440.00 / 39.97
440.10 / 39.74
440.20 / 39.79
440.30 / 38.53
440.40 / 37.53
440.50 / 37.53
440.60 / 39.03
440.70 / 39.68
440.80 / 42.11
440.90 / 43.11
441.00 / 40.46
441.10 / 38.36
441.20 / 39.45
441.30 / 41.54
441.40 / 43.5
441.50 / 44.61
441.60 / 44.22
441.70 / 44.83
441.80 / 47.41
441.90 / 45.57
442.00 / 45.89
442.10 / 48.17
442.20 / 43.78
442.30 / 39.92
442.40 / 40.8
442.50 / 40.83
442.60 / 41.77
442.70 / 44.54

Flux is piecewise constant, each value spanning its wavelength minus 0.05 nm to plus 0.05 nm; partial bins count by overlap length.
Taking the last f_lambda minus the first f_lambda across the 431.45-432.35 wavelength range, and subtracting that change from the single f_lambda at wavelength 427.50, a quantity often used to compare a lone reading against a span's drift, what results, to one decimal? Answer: 41.8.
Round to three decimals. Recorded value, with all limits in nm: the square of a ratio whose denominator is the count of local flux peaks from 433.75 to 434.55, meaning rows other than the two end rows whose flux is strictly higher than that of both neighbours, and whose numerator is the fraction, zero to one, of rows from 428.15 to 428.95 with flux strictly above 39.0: 0.000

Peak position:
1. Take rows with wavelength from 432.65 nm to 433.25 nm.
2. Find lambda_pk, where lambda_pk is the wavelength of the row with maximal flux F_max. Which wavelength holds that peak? 432.70 nm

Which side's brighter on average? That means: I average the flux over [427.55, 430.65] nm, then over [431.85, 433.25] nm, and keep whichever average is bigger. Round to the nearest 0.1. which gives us 38.6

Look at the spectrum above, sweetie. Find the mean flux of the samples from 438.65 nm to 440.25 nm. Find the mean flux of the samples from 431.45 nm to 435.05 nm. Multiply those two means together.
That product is 1425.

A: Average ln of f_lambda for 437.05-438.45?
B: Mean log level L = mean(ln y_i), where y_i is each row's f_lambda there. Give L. 3.70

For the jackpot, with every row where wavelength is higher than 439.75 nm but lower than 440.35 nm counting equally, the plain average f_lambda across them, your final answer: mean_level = 39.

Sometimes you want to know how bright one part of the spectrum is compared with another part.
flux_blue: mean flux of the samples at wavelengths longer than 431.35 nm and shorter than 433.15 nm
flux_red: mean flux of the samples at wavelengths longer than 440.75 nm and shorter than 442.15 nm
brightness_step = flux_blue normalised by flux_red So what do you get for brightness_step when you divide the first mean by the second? 0.891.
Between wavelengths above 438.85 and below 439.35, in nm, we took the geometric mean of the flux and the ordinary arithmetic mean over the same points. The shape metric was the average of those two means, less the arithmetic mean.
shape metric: -0.034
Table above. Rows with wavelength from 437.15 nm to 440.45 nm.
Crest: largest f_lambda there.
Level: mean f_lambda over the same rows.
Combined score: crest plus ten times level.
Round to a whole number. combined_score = 439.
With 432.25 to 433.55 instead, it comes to 422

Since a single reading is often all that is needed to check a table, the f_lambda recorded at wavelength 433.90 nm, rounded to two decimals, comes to 32.80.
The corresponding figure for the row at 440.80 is 42.11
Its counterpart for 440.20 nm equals 39.79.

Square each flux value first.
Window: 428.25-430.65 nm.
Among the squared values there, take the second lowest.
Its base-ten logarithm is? 2.88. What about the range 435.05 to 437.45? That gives 3.15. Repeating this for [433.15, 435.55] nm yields 3.00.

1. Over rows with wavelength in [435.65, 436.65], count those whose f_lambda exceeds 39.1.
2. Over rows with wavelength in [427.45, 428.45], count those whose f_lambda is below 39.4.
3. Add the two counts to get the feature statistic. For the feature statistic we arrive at 16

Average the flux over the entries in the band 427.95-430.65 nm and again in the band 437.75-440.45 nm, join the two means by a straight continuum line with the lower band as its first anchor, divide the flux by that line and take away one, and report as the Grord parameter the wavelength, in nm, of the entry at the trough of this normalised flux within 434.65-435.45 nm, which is 434.80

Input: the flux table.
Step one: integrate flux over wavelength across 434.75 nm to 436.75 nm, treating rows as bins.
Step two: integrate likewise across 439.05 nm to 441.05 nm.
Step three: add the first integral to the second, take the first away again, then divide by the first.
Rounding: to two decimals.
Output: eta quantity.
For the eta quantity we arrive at 0.99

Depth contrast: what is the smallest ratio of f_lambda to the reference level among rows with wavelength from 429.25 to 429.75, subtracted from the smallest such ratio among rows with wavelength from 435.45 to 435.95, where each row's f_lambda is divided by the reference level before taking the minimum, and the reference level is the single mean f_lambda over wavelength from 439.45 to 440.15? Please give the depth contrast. 0.161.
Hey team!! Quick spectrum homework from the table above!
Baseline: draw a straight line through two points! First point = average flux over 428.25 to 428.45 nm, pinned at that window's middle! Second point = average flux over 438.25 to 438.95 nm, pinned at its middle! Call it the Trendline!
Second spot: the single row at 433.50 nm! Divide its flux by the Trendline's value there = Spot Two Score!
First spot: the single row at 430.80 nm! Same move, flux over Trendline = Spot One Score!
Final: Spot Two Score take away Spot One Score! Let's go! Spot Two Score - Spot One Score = 0.10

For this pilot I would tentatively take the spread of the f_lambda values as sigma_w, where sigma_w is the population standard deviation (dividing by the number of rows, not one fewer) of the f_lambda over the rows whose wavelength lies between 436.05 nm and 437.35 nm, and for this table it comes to 1.49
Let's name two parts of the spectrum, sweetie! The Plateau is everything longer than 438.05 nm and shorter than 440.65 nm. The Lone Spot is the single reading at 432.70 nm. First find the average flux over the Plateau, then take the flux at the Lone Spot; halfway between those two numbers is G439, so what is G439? 39.9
